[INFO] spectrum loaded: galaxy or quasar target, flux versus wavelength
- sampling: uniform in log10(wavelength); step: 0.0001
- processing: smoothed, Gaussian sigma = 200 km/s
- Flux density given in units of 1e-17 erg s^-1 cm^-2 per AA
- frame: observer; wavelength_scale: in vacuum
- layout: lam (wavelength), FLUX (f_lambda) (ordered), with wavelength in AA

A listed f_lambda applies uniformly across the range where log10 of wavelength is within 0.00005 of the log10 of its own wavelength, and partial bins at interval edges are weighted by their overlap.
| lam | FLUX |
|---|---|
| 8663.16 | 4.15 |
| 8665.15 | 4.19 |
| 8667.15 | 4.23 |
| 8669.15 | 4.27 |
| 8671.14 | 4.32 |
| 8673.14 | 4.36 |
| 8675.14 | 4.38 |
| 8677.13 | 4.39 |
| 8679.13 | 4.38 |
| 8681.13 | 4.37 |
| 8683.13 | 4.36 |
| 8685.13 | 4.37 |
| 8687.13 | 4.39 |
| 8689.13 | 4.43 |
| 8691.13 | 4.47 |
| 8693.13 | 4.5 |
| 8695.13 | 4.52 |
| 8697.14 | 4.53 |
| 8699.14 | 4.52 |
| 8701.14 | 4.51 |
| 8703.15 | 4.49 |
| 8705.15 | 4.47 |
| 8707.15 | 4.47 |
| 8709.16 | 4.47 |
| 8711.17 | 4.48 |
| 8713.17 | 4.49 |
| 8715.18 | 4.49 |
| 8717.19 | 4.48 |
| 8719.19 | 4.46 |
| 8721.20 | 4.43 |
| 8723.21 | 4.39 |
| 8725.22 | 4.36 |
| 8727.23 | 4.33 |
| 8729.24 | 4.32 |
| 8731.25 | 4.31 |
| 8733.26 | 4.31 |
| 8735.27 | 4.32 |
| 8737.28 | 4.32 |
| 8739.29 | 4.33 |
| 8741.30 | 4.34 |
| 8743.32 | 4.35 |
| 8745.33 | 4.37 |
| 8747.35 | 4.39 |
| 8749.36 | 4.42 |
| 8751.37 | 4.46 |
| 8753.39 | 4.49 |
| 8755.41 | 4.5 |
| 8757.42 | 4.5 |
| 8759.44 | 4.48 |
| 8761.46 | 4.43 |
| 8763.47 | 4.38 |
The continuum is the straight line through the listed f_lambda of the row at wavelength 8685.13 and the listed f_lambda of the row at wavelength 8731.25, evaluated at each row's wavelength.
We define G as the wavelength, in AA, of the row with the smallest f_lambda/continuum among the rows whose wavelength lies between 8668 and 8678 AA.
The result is 8669.15 AA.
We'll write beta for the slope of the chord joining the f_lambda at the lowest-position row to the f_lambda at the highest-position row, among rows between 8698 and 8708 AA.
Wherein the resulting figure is -0.006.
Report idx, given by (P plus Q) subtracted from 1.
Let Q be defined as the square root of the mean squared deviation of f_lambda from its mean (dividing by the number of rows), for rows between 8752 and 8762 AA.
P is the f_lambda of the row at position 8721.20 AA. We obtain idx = -3.46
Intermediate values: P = 4.43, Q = 0.026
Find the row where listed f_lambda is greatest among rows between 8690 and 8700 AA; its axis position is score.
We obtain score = 8697.14 AA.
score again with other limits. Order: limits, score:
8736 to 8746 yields 8745.33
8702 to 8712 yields 8703.15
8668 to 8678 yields 8677.13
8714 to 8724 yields 8715.18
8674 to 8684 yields 8677.13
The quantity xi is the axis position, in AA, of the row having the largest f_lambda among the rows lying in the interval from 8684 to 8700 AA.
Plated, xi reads 8697.14 AA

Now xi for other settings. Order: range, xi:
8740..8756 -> 8755.41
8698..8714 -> 8699.14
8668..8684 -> 8677.13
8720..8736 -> 8721.20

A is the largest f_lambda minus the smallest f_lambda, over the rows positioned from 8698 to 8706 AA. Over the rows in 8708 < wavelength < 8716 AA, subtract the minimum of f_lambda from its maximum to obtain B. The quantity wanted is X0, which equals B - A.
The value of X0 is -0.03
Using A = 0.050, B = 0.020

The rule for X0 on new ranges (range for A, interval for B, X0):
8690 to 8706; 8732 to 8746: 0.00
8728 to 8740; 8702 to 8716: 0.00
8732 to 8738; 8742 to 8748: 0.03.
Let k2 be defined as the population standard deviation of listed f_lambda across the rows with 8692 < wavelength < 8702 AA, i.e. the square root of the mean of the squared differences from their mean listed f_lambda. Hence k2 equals 0.01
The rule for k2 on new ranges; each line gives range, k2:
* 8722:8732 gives 0.03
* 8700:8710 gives 0.02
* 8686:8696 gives 0.05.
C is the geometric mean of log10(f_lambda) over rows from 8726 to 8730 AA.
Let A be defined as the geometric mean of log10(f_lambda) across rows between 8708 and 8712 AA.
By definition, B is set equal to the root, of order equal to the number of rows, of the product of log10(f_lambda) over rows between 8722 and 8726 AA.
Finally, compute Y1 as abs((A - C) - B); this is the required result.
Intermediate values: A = 0.651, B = 0.641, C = 0.6360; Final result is 0.626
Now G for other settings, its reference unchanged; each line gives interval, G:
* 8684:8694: 8685.13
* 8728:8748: 8731.25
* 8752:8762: 8761.46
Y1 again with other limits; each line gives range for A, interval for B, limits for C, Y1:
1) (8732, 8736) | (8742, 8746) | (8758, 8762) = 0.653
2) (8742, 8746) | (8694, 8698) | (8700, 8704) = 0.669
